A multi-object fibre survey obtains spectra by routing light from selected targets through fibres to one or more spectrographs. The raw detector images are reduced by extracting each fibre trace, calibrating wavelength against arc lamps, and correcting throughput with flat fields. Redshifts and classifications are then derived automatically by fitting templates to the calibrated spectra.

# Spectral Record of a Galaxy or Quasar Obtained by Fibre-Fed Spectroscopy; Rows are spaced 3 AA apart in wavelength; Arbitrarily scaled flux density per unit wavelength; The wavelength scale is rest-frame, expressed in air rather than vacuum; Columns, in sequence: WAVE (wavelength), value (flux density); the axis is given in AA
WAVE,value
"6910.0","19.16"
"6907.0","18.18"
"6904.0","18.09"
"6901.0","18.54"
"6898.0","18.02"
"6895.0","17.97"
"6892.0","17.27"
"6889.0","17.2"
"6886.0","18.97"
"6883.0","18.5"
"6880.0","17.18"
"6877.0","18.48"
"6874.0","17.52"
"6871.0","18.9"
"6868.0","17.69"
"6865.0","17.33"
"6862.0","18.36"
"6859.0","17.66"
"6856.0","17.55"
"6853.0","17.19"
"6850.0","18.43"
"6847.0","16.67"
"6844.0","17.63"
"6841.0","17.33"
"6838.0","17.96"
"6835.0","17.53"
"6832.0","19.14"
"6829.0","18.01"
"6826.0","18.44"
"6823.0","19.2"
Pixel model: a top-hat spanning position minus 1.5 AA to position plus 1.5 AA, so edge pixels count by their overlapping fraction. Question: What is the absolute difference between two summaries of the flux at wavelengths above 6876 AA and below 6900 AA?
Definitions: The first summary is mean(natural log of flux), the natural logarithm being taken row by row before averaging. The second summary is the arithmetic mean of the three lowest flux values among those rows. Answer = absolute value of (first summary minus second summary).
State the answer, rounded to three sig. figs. 14.3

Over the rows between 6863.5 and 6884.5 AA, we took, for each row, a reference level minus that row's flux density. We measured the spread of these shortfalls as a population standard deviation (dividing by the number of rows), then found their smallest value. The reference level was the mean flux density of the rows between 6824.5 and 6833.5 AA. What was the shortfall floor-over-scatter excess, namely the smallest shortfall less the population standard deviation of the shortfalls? -1.0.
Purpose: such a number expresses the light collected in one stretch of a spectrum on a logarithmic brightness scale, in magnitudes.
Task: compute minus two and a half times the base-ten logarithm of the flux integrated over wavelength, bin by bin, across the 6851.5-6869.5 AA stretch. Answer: -6.3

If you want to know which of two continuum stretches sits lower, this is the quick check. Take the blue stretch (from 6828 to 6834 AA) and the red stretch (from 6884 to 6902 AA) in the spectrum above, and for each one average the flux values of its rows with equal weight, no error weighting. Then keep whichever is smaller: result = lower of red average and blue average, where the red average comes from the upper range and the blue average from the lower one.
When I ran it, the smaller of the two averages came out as 18.0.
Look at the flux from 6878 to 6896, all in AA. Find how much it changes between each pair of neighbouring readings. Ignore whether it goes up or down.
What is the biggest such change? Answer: 1.8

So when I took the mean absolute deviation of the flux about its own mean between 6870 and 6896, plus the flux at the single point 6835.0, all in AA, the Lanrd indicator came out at 18.2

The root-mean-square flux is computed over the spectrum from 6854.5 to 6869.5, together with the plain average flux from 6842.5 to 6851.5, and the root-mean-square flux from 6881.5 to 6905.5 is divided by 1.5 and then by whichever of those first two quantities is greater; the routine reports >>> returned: 0.680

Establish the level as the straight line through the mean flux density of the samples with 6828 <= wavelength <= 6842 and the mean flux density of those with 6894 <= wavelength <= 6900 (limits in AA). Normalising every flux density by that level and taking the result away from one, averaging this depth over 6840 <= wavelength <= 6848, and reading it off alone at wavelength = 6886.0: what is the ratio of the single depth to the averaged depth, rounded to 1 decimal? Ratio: -1.2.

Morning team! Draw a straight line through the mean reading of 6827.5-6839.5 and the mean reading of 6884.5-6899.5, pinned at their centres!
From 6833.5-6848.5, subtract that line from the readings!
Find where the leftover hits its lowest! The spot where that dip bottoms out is 6847.0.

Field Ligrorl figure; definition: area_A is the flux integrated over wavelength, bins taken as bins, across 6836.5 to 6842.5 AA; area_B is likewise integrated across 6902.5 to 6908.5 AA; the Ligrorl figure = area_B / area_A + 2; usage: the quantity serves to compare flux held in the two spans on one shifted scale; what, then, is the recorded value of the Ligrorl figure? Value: 3.03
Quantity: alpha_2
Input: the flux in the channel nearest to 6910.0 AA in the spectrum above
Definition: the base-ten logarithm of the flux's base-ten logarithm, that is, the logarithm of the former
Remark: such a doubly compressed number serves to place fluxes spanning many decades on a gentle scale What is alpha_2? 0.108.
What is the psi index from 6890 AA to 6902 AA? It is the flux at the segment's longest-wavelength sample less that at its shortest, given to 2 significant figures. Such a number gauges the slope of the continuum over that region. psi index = 1.3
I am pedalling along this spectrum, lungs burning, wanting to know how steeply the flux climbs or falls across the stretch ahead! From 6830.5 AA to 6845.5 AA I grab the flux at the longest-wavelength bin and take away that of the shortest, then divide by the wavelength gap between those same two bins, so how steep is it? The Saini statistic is -0.13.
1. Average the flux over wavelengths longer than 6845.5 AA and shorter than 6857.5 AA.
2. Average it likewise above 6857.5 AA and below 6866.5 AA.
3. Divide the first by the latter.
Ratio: 0.982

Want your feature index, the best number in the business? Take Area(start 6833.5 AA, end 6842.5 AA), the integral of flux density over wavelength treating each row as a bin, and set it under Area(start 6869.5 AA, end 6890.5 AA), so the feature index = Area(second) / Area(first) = 2.4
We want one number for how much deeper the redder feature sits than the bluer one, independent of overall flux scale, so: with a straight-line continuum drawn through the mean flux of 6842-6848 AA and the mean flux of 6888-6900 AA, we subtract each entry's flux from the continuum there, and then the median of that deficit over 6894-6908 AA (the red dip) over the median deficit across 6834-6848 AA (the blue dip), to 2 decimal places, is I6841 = 0.77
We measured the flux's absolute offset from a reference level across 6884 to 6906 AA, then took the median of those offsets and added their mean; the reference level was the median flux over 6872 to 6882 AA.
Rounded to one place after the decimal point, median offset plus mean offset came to 1.2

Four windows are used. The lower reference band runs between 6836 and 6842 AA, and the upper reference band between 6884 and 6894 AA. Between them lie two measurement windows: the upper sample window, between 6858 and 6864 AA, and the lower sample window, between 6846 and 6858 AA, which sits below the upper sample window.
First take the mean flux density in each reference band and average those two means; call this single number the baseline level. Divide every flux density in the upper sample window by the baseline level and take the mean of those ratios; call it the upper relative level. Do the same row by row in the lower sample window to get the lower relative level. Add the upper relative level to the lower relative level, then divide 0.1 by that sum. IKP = 0.0500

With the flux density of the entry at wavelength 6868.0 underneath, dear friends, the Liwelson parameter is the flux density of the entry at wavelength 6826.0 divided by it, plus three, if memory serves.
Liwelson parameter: 4.04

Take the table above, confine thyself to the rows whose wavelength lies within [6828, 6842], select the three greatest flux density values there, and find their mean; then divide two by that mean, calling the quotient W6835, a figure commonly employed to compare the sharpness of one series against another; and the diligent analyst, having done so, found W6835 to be 0.1089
